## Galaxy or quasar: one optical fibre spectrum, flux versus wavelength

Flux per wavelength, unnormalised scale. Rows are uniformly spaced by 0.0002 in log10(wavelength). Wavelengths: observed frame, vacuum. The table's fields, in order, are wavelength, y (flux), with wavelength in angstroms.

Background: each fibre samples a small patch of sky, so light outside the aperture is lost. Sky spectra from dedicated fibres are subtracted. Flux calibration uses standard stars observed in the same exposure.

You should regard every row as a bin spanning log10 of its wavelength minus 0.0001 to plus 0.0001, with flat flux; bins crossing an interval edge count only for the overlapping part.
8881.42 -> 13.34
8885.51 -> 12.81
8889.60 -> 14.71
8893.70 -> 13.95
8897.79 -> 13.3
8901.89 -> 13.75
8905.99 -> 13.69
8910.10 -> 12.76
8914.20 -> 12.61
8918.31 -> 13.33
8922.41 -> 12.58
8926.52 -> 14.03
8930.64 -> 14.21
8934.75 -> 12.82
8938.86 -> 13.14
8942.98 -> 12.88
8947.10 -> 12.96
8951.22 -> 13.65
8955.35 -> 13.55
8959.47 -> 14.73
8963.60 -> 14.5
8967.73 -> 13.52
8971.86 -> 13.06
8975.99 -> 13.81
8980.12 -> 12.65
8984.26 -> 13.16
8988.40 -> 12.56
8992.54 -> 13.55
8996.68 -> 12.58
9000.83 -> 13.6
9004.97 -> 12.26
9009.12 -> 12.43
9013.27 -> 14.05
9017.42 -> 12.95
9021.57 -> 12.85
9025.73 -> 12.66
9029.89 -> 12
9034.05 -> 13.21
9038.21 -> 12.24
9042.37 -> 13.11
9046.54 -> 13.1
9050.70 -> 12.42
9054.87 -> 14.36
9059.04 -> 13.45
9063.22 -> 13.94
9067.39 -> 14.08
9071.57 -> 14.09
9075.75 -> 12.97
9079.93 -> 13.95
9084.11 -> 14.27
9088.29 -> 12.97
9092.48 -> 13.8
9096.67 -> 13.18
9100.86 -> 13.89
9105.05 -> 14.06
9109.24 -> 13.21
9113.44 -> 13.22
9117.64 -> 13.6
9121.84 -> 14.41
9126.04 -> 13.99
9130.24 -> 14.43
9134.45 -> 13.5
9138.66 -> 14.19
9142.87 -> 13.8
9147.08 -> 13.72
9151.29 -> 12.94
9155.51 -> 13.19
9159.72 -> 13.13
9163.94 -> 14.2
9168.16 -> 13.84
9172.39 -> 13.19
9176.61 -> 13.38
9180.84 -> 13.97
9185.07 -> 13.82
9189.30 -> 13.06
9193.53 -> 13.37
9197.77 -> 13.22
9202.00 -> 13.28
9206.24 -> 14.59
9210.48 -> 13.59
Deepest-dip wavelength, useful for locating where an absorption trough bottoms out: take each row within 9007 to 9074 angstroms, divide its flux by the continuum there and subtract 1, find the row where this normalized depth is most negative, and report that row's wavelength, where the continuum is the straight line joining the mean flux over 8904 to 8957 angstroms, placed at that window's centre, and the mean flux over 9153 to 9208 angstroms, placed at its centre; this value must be 9029.89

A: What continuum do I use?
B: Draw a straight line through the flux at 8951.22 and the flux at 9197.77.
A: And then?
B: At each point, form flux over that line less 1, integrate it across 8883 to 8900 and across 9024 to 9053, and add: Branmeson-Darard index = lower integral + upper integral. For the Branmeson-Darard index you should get -1.8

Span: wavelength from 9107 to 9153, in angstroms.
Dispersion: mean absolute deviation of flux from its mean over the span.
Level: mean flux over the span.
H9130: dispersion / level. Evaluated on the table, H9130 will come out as 0.029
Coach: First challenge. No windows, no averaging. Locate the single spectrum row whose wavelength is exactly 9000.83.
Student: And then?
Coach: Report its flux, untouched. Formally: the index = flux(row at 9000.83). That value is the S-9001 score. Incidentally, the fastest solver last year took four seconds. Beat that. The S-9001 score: 13.6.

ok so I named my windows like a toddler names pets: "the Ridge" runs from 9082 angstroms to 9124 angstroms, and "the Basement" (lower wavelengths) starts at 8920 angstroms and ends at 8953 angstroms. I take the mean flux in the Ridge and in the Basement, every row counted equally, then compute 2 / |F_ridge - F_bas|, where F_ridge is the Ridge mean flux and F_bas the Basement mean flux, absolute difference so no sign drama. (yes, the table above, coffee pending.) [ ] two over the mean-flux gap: 5.3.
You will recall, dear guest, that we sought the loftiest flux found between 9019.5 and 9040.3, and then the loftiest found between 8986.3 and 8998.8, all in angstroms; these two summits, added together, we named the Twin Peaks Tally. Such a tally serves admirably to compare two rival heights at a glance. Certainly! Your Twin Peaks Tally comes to 26.8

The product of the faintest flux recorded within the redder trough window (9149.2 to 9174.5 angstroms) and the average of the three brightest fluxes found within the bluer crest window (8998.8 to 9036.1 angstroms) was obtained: 176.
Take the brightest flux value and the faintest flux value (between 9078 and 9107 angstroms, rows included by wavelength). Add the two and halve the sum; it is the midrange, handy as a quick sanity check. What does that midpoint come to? 13.6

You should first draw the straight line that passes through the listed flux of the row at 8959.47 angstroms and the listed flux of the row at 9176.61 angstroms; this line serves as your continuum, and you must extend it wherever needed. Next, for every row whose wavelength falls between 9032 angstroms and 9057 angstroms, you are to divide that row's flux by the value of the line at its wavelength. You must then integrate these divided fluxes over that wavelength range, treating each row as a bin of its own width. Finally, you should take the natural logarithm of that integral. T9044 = 3.14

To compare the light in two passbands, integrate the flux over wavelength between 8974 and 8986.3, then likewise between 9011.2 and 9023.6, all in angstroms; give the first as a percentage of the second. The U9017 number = 99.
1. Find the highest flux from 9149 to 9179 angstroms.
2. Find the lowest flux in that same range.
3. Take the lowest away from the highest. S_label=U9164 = 1.26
